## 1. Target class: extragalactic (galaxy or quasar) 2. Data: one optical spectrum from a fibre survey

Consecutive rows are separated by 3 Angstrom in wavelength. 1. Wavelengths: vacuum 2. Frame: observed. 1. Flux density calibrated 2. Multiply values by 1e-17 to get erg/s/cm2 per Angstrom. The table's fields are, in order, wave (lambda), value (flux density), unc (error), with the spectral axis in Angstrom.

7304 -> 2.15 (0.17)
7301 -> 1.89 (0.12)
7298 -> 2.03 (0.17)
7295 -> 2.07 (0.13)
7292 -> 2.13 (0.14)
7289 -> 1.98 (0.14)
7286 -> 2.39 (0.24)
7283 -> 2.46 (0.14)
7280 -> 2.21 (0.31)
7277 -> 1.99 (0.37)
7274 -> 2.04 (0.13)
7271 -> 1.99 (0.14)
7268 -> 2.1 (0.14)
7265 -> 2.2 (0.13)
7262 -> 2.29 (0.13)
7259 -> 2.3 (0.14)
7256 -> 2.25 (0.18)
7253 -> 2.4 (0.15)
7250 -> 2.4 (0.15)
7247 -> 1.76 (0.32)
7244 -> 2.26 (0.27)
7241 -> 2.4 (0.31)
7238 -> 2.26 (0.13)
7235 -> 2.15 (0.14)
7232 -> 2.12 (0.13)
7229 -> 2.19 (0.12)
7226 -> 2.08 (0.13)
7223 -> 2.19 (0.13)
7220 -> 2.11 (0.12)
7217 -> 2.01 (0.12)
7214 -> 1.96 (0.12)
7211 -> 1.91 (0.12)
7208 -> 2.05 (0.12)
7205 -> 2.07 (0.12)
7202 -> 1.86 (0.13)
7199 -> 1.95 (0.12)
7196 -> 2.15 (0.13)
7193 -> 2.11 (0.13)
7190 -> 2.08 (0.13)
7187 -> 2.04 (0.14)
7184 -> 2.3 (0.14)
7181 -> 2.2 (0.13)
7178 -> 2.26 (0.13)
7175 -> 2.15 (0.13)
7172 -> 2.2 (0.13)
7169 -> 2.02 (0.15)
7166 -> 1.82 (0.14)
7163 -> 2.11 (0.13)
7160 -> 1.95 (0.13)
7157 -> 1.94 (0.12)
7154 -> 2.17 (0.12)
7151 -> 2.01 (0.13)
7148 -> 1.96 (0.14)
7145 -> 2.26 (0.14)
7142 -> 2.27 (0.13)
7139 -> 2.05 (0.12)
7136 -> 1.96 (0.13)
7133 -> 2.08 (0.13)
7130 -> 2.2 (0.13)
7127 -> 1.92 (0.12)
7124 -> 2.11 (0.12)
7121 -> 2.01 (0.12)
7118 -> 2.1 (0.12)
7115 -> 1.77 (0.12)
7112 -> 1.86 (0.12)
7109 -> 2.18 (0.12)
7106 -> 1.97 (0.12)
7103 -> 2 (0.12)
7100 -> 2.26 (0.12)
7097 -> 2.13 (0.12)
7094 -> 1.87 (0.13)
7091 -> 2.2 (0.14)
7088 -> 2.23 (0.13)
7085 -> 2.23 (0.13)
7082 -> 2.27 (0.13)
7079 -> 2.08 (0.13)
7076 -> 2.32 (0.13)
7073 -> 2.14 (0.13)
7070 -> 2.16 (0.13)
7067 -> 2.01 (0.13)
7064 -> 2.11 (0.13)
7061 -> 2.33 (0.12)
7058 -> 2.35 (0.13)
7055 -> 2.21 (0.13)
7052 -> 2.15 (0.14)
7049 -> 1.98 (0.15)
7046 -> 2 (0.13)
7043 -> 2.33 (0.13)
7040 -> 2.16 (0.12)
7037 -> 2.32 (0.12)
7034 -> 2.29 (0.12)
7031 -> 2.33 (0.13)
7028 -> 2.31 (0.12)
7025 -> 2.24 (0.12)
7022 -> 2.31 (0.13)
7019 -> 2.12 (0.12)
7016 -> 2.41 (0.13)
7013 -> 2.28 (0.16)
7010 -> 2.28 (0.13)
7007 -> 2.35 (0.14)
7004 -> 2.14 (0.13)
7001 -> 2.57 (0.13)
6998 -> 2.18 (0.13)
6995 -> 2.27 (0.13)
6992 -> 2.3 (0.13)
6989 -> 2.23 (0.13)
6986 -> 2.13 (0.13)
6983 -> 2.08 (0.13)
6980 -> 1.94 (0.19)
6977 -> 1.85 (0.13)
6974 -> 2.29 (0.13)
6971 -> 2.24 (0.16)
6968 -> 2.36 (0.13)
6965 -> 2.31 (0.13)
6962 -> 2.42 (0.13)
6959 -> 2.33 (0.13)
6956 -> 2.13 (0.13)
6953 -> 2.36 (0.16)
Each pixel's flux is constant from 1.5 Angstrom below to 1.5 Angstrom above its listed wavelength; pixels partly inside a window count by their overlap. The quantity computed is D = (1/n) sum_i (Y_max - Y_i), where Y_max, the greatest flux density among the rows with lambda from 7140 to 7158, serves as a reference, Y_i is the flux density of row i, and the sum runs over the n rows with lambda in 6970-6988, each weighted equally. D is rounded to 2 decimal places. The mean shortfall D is 0.18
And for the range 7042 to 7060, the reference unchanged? 0.10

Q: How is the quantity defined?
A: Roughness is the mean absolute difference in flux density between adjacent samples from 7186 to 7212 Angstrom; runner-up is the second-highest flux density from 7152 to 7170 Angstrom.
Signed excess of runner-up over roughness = 2.01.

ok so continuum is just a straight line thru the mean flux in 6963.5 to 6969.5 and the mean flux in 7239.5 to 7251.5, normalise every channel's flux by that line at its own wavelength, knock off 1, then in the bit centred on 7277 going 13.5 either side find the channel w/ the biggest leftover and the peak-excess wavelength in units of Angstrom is 7283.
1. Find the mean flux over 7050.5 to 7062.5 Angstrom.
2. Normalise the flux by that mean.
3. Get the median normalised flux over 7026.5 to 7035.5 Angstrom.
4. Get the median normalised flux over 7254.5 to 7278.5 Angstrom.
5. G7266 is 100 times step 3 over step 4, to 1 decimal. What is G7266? 107.4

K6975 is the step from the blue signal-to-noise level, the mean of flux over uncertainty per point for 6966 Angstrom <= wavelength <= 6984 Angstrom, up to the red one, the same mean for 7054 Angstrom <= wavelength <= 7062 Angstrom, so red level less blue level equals 3.1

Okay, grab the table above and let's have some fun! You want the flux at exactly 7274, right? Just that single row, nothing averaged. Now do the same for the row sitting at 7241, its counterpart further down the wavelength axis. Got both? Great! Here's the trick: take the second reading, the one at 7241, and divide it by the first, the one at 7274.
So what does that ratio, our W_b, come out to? 1.176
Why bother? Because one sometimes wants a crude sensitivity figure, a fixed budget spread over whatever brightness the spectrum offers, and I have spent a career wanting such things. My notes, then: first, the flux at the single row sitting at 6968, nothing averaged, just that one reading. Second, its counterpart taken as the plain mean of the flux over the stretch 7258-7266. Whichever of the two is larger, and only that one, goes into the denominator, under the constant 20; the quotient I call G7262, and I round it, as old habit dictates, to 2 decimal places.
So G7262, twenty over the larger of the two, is 8.47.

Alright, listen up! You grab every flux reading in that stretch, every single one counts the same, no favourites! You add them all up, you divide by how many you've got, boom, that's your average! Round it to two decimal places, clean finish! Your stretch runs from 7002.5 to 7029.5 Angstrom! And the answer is 2.27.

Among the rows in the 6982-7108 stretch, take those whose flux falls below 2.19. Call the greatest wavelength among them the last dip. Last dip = 7106 Angstrom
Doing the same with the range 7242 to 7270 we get 7268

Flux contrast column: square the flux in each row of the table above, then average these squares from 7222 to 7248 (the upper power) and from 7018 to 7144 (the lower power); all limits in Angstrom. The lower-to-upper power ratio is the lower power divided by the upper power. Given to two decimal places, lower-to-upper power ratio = 0.98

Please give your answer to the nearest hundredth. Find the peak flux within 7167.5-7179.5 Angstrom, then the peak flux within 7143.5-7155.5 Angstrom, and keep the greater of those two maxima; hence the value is 2.26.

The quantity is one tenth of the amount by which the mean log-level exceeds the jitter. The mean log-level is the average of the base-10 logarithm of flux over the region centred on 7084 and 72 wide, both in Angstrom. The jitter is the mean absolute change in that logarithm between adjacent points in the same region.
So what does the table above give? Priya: 0.0294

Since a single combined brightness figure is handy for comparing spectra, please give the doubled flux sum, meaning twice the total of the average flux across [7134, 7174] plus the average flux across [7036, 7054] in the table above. 8.42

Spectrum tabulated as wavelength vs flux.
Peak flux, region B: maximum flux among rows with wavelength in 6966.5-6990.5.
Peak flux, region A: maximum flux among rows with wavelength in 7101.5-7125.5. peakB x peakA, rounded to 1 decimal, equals 5.1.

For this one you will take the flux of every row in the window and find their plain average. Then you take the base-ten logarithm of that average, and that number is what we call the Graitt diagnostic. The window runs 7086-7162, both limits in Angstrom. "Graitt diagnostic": 0.314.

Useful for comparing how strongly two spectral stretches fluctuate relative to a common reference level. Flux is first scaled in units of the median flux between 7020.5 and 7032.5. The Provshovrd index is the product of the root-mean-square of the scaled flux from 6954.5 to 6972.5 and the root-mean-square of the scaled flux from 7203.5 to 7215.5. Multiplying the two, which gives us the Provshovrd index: 0.862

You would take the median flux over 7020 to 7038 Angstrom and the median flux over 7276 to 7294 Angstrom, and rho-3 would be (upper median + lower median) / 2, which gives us 2.24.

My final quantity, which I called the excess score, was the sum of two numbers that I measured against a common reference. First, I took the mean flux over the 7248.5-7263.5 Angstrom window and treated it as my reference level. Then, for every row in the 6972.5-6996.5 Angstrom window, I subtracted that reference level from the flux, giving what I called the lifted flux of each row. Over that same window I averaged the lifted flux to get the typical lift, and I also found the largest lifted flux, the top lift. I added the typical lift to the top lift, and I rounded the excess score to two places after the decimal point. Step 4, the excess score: -0.22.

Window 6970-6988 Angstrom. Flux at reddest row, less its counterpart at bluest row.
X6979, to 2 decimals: -0.11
